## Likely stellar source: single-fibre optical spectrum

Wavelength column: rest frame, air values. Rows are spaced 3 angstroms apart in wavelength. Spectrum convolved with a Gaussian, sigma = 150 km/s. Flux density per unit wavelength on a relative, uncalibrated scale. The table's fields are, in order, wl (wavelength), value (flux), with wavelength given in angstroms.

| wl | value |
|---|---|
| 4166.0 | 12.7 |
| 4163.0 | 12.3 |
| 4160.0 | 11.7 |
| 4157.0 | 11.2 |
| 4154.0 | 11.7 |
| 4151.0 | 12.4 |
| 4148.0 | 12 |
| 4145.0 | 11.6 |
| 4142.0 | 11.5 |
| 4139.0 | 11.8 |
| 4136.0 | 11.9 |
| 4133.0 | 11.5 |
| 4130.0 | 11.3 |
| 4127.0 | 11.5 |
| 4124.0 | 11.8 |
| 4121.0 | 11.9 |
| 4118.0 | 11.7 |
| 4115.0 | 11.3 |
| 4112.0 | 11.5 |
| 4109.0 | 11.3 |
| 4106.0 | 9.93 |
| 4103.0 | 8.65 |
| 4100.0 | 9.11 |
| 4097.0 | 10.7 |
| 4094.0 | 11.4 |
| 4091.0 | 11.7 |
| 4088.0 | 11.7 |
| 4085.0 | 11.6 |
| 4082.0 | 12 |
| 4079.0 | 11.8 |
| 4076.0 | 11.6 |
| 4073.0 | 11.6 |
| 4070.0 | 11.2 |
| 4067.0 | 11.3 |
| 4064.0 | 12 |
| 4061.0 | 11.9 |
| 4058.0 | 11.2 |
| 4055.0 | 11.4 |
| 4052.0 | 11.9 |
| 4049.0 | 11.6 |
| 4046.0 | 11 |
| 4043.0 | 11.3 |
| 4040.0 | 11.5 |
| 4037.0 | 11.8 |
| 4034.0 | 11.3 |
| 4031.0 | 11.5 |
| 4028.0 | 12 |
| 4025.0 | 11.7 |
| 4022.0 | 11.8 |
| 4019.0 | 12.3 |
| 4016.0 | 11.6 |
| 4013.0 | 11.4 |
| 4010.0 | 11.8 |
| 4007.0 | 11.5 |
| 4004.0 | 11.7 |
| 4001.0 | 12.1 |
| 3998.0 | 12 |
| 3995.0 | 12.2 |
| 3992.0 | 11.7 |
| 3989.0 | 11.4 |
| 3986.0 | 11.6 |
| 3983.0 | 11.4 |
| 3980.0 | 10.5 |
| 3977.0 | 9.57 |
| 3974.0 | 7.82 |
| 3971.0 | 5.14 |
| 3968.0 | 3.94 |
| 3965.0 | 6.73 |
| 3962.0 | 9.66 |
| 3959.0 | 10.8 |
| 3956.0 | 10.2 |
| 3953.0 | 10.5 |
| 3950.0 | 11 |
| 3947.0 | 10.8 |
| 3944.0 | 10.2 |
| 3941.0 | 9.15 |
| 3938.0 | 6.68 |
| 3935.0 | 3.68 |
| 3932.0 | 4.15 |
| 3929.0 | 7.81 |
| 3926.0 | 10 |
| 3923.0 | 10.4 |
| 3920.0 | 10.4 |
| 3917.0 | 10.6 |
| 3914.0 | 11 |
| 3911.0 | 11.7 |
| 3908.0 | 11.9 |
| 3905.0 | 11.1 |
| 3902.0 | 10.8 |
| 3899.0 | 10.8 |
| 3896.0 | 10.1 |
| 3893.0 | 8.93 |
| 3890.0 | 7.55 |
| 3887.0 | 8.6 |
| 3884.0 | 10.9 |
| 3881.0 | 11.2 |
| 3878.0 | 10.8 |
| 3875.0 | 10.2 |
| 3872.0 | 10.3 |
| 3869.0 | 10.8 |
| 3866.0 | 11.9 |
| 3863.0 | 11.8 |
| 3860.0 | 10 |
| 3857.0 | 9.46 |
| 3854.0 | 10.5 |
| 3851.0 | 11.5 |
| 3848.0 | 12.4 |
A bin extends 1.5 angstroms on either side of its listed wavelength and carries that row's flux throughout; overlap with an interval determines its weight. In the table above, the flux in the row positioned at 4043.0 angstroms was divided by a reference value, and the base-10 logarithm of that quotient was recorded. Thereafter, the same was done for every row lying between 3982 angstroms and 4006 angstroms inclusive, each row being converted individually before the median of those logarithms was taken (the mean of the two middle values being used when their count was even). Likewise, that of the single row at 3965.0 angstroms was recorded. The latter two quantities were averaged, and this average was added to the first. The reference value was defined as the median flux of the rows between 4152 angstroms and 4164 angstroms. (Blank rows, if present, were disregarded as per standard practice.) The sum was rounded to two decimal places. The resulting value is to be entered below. -0.14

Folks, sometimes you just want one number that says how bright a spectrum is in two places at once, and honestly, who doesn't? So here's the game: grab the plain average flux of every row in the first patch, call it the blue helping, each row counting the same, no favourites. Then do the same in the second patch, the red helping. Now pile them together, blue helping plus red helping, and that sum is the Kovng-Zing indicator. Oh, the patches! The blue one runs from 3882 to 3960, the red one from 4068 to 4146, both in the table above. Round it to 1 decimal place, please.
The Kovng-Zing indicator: 20.9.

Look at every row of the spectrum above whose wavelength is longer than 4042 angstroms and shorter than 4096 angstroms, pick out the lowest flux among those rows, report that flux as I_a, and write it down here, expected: 11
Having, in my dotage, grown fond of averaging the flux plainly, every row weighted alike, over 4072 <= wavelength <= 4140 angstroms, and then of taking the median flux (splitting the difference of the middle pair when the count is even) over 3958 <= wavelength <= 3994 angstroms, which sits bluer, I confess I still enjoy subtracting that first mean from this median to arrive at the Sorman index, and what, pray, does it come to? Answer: -1.2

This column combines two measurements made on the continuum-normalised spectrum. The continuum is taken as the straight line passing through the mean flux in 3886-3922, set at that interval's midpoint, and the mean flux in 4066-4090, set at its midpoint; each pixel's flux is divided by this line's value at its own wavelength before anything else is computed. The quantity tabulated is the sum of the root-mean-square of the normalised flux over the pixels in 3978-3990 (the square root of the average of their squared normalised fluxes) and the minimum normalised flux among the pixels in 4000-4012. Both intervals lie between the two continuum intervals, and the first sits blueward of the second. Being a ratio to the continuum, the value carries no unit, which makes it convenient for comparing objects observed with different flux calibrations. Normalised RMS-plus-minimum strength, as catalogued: 2.07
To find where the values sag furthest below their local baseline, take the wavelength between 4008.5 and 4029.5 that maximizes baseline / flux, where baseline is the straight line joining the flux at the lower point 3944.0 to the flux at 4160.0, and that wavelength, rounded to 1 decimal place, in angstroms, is 4013.0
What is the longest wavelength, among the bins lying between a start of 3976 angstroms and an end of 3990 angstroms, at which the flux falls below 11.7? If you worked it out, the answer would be 3989.0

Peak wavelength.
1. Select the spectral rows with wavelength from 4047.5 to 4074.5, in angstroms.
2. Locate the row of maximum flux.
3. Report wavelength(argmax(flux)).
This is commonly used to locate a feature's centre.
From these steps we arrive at 4064.0 angstroms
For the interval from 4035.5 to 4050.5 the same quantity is 4037.0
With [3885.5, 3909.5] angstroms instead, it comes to 3908.0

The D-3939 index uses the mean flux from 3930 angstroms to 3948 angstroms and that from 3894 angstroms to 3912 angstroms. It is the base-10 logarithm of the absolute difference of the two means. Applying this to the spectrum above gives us 0.56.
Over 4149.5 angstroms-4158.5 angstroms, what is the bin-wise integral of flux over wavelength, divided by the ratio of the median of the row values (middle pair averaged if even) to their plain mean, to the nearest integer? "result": 107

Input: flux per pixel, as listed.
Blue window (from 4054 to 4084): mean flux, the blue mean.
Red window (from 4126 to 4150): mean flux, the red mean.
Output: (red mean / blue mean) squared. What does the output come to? 1.01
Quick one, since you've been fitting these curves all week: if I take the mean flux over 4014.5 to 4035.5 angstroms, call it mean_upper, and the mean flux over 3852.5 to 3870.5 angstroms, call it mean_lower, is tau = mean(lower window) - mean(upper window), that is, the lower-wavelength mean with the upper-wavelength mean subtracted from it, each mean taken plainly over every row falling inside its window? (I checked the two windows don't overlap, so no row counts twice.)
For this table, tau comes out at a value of -1.0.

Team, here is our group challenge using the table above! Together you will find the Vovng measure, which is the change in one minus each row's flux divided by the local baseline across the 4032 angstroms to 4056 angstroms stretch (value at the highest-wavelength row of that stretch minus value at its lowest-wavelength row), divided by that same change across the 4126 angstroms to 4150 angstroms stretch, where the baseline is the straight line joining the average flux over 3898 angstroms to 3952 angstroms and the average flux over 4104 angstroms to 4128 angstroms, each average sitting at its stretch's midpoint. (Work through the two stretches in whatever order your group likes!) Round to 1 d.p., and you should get -0.4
